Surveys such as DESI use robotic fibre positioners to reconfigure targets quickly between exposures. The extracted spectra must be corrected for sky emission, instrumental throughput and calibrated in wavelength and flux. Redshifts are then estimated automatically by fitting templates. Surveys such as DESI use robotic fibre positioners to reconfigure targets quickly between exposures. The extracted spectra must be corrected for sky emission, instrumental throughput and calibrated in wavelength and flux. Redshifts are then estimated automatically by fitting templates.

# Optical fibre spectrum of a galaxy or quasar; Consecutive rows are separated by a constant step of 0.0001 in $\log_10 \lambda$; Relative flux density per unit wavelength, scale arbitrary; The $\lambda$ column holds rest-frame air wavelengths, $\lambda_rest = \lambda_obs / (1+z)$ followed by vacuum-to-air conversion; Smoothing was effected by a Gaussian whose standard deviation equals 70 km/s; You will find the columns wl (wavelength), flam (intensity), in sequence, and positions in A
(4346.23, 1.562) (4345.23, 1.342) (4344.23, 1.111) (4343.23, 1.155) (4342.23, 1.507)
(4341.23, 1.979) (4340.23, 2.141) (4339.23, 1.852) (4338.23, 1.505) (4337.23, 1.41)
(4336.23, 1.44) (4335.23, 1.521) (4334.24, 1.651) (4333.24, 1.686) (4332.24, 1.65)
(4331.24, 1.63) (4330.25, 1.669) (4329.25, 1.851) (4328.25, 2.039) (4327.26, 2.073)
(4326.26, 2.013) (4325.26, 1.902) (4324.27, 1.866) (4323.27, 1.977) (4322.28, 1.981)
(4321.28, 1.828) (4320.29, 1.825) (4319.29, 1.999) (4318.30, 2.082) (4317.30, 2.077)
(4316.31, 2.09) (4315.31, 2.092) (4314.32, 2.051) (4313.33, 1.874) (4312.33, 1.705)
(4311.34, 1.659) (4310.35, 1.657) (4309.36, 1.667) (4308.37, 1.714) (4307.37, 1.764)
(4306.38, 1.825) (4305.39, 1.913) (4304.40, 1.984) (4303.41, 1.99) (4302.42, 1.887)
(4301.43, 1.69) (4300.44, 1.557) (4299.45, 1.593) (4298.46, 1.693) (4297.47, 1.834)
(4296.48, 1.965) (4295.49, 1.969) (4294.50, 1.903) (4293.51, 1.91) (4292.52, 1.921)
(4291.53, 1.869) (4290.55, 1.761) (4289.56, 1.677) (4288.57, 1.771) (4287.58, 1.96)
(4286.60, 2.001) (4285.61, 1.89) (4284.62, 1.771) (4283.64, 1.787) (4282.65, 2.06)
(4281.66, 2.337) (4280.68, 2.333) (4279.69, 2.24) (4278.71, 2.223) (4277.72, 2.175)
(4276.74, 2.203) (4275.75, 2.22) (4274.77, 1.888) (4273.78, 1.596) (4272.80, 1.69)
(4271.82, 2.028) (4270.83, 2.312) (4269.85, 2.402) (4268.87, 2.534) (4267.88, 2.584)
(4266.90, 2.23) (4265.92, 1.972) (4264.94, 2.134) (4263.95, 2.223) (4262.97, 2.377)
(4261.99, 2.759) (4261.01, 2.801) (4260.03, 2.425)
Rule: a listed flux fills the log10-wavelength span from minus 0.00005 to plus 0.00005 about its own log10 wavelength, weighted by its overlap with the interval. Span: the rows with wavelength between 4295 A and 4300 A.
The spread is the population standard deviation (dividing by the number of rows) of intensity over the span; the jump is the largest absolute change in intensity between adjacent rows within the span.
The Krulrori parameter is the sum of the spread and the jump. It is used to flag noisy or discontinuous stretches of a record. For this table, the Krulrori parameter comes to 0.29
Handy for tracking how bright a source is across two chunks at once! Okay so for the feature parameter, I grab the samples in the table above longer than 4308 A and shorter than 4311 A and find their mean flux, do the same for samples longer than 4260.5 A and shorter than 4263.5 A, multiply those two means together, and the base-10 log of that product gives 0.65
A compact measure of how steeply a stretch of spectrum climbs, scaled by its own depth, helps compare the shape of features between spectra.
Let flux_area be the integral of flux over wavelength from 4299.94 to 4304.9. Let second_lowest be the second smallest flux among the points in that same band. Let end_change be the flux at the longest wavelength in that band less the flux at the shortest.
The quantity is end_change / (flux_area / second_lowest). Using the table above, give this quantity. 0.08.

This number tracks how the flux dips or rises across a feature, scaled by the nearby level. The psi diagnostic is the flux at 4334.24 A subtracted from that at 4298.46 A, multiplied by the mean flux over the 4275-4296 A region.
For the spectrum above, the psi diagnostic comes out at 0.1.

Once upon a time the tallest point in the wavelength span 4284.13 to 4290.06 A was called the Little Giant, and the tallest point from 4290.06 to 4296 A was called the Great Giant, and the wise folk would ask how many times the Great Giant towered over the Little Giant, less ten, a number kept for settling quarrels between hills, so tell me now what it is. -9.02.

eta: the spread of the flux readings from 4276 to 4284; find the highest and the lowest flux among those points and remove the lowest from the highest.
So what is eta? 0.55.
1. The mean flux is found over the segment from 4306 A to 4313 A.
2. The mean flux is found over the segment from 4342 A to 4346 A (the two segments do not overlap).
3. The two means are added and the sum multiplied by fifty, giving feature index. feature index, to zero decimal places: 150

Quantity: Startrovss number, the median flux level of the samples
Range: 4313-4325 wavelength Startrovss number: 1.99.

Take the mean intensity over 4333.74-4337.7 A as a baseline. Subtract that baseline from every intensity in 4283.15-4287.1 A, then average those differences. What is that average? 0.4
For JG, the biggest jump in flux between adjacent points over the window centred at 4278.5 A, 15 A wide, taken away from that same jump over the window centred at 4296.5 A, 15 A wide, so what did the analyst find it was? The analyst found -0.14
